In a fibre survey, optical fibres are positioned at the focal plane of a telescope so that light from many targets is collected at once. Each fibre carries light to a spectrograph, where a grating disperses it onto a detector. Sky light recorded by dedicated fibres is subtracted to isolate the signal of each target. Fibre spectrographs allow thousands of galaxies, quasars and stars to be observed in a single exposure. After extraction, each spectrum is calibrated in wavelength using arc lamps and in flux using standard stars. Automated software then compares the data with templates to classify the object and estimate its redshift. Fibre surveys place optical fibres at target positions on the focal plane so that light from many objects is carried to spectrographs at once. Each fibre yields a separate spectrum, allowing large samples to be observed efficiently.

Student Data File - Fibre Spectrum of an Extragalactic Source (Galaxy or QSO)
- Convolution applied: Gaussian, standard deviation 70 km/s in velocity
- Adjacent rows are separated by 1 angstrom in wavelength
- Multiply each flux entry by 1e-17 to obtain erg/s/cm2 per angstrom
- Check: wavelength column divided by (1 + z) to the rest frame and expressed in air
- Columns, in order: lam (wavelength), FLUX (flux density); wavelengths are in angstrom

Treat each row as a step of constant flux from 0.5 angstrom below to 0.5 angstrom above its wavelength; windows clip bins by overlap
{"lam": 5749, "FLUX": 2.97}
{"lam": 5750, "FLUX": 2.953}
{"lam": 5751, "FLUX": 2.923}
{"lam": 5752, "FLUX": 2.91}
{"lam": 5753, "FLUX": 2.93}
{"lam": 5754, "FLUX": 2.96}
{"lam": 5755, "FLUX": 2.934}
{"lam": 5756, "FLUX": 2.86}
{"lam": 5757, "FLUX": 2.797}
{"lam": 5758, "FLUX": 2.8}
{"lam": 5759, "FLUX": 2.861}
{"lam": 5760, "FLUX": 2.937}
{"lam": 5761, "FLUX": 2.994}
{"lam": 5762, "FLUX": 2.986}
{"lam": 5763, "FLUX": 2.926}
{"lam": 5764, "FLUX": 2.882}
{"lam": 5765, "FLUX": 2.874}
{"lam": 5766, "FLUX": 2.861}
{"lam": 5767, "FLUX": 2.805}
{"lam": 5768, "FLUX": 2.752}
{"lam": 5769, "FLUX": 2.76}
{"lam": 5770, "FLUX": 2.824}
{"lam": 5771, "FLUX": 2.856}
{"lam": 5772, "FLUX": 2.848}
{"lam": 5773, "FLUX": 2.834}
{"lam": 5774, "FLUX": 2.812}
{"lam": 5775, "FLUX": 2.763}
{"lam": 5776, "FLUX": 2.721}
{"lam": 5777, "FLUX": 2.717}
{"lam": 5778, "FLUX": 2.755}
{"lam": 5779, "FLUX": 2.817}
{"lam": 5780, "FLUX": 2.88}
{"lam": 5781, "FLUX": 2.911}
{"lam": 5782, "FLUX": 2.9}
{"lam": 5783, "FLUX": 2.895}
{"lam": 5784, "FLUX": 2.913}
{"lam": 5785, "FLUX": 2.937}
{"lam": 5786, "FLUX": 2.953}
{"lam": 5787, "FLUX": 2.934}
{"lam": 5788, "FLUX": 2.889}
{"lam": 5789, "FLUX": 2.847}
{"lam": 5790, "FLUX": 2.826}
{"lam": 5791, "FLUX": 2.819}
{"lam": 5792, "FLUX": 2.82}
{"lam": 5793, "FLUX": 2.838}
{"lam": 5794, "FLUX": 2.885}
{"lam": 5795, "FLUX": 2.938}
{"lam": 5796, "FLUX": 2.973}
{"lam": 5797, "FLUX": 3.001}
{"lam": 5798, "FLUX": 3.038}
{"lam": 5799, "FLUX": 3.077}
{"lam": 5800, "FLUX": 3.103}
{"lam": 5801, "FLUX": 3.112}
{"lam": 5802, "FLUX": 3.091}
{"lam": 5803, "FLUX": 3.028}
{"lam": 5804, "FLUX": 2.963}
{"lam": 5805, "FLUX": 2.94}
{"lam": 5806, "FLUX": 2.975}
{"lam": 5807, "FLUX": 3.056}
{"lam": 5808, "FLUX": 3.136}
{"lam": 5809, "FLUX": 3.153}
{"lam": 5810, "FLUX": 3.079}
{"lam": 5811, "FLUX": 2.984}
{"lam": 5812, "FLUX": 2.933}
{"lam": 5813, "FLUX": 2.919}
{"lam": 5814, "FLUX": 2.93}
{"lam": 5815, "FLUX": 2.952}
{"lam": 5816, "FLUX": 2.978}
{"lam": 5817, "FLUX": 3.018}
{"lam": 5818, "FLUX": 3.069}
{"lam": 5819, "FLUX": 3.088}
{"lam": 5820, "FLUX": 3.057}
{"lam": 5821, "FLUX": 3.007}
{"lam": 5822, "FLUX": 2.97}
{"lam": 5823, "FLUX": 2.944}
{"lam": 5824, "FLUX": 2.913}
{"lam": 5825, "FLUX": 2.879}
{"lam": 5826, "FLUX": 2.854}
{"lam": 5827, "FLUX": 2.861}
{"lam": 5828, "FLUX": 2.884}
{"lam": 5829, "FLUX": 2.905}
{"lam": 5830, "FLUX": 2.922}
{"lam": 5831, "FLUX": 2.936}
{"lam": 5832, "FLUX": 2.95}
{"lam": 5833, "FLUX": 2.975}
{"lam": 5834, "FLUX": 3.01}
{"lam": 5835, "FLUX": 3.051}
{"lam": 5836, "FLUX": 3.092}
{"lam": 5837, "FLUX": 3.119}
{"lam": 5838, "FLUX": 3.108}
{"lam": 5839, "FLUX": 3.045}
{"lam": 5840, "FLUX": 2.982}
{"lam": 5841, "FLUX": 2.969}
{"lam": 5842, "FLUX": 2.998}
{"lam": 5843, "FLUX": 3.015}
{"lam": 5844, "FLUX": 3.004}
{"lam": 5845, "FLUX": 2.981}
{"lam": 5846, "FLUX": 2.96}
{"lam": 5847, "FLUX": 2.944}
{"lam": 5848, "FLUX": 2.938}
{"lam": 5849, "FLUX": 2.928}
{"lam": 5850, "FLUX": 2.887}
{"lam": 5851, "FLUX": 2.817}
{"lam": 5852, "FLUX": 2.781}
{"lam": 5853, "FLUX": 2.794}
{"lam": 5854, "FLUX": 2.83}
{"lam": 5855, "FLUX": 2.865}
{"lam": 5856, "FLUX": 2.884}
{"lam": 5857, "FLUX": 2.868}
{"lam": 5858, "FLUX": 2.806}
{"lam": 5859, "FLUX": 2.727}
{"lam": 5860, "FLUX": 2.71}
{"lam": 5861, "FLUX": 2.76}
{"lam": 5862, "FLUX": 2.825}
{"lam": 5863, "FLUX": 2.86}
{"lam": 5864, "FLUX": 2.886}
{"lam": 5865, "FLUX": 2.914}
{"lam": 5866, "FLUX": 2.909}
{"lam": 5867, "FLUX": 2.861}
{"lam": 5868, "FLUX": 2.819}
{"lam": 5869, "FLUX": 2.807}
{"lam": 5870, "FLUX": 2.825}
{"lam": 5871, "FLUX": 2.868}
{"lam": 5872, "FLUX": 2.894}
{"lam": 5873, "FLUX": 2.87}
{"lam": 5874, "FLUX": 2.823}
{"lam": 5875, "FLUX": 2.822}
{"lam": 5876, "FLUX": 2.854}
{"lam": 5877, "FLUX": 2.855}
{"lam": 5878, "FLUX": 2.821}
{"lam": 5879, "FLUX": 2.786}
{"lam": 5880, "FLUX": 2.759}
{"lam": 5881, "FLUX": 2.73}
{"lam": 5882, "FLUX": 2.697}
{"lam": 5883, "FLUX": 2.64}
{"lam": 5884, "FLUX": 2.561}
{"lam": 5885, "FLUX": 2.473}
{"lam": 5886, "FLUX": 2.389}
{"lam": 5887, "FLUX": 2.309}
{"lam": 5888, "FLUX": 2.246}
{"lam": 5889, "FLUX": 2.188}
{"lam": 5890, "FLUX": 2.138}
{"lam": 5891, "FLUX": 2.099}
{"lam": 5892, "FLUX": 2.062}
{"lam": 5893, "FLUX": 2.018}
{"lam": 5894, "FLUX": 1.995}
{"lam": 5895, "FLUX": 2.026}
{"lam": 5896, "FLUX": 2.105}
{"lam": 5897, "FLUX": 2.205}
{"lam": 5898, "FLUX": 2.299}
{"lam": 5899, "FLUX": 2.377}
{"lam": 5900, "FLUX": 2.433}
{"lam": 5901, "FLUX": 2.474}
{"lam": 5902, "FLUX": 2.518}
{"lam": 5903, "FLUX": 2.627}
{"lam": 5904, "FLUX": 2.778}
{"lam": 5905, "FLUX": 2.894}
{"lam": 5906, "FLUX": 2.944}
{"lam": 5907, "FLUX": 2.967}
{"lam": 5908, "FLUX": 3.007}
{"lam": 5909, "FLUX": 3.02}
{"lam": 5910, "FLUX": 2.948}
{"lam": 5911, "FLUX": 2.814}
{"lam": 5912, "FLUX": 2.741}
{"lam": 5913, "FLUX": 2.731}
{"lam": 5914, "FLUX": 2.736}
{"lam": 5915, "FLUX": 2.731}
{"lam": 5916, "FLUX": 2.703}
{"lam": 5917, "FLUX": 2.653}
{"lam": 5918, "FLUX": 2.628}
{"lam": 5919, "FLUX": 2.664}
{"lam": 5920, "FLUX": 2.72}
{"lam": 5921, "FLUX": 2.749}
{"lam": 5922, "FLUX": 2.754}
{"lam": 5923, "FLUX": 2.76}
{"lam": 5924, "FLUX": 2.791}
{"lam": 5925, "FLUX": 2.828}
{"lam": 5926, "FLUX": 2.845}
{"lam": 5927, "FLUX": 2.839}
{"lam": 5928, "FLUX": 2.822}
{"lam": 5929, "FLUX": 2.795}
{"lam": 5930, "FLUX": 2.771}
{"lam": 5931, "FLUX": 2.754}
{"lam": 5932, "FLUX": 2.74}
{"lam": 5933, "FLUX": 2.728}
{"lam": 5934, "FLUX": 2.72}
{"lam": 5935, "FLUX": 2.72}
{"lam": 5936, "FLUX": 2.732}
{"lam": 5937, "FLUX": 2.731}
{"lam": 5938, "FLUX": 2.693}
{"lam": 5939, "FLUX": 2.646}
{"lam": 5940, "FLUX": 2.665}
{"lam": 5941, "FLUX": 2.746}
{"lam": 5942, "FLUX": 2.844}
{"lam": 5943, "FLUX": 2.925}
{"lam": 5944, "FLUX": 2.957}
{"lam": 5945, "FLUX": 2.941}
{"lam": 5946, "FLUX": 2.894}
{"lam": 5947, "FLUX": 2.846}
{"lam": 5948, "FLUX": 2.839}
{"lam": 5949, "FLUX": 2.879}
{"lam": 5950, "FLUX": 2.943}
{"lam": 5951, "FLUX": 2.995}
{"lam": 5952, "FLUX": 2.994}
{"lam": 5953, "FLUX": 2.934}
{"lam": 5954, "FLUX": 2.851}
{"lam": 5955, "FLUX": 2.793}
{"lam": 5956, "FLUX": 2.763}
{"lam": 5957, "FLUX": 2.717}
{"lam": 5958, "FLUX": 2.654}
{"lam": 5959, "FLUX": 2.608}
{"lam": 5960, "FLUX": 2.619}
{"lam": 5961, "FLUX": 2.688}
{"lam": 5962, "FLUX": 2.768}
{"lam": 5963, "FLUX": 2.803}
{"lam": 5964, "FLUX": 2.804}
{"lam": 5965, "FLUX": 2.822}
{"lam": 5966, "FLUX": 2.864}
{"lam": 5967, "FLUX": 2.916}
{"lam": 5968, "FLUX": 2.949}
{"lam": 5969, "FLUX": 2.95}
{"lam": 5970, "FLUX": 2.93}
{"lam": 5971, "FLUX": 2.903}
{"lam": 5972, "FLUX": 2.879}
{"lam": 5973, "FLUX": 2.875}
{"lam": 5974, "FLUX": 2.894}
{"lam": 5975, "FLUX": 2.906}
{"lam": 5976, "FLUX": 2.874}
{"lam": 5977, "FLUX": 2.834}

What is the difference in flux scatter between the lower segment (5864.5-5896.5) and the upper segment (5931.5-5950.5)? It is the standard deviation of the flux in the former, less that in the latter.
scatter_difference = 0.23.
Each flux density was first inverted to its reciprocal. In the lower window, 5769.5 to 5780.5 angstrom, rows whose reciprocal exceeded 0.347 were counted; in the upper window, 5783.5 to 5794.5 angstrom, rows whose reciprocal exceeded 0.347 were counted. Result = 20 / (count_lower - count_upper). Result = 3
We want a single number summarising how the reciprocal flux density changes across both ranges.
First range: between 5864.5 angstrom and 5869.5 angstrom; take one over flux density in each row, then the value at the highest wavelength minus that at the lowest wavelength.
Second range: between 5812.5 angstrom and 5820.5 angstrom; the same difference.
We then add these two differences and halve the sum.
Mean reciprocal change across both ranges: -0.001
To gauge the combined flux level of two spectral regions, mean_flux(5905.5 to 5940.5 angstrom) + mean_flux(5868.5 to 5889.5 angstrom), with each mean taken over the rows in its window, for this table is 5.45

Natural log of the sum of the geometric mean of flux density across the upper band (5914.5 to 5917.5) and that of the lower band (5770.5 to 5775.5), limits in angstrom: 1.71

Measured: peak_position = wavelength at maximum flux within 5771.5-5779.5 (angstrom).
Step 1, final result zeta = 5772 angstrom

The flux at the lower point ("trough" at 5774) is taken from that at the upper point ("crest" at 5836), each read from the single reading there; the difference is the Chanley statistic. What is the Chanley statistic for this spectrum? 0.28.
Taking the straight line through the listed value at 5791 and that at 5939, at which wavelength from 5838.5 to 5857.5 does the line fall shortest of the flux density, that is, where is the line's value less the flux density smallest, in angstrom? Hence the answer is 5839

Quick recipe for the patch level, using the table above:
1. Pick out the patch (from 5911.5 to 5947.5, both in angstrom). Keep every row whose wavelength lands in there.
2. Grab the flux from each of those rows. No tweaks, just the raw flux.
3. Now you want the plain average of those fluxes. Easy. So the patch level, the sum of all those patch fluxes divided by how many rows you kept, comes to 2.77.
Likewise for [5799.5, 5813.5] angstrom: 3.03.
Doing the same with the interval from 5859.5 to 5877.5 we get 2.84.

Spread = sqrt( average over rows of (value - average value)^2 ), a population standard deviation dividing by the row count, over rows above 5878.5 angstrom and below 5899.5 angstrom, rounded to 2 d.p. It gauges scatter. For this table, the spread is 0.26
